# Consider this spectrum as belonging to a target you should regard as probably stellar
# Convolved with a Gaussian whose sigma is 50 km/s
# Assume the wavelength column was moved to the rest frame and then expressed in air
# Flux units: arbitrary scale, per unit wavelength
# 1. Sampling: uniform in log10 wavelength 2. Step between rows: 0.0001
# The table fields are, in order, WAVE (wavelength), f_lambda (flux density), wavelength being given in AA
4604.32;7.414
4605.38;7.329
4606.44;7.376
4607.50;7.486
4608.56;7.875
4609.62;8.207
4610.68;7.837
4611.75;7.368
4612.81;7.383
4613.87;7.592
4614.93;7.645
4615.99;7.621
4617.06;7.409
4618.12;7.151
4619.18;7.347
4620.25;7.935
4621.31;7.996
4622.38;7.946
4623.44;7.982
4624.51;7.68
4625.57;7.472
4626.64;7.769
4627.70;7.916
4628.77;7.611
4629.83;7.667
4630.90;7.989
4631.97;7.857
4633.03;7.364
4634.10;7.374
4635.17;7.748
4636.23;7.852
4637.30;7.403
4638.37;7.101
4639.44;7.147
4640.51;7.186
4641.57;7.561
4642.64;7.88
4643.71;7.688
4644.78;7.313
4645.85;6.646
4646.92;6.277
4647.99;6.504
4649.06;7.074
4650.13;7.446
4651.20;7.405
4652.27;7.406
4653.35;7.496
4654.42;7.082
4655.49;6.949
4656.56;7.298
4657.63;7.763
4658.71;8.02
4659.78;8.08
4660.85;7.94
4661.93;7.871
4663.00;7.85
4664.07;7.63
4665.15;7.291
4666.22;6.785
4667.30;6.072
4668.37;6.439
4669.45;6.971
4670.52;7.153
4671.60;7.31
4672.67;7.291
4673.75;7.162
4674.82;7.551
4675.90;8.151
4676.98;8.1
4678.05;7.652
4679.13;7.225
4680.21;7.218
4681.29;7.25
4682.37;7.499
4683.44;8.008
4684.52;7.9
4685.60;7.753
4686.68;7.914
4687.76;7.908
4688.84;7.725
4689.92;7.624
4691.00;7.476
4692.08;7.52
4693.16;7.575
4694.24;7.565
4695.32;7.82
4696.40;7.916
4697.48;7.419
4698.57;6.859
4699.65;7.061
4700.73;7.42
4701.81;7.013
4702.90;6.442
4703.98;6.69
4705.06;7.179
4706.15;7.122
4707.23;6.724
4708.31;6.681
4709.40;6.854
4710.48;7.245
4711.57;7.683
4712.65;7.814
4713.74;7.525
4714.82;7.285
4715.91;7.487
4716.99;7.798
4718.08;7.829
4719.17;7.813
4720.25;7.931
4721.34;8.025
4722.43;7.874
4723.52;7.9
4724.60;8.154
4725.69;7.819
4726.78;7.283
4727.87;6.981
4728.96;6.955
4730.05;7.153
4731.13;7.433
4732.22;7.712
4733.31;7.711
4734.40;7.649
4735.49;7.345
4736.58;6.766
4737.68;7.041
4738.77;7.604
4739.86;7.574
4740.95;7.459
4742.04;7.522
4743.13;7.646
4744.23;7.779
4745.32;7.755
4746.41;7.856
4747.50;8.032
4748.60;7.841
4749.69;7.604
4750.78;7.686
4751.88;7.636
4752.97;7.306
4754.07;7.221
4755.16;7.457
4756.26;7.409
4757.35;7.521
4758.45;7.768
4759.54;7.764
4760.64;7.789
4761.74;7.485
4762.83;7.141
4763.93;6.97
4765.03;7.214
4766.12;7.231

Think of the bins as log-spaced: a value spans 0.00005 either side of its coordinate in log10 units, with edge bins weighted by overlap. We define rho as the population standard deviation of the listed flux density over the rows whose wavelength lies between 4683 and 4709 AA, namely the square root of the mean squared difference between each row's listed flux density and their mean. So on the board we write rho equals 0.46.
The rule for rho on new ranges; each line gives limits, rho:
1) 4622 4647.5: 0.42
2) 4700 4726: 0.49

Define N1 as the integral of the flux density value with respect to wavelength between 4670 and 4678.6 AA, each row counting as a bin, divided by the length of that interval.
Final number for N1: 7.55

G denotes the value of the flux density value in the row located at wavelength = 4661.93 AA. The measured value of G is 7.871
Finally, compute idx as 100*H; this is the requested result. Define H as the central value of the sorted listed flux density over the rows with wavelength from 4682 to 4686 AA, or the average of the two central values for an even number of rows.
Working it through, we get 783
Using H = 7.83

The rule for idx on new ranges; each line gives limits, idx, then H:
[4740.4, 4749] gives 777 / 7.77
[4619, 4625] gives 794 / 7.94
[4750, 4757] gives 743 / 7.43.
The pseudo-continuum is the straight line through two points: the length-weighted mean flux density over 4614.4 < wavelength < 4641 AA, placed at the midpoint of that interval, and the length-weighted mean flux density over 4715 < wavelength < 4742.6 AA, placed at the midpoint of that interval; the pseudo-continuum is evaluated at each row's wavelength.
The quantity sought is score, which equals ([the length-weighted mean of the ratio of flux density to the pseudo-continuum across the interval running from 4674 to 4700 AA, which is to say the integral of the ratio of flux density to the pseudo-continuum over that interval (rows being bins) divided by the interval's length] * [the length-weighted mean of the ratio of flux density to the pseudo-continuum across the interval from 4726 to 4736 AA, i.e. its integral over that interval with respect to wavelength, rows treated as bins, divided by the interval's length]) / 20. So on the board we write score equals 0.0491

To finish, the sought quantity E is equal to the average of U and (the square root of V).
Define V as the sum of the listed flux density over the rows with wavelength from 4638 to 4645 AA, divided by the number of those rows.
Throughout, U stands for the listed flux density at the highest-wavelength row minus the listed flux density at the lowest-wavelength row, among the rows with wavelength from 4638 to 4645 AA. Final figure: 1.47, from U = 0.21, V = 7.4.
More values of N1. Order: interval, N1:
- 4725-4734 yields 7.40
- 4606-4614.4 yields 7.65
